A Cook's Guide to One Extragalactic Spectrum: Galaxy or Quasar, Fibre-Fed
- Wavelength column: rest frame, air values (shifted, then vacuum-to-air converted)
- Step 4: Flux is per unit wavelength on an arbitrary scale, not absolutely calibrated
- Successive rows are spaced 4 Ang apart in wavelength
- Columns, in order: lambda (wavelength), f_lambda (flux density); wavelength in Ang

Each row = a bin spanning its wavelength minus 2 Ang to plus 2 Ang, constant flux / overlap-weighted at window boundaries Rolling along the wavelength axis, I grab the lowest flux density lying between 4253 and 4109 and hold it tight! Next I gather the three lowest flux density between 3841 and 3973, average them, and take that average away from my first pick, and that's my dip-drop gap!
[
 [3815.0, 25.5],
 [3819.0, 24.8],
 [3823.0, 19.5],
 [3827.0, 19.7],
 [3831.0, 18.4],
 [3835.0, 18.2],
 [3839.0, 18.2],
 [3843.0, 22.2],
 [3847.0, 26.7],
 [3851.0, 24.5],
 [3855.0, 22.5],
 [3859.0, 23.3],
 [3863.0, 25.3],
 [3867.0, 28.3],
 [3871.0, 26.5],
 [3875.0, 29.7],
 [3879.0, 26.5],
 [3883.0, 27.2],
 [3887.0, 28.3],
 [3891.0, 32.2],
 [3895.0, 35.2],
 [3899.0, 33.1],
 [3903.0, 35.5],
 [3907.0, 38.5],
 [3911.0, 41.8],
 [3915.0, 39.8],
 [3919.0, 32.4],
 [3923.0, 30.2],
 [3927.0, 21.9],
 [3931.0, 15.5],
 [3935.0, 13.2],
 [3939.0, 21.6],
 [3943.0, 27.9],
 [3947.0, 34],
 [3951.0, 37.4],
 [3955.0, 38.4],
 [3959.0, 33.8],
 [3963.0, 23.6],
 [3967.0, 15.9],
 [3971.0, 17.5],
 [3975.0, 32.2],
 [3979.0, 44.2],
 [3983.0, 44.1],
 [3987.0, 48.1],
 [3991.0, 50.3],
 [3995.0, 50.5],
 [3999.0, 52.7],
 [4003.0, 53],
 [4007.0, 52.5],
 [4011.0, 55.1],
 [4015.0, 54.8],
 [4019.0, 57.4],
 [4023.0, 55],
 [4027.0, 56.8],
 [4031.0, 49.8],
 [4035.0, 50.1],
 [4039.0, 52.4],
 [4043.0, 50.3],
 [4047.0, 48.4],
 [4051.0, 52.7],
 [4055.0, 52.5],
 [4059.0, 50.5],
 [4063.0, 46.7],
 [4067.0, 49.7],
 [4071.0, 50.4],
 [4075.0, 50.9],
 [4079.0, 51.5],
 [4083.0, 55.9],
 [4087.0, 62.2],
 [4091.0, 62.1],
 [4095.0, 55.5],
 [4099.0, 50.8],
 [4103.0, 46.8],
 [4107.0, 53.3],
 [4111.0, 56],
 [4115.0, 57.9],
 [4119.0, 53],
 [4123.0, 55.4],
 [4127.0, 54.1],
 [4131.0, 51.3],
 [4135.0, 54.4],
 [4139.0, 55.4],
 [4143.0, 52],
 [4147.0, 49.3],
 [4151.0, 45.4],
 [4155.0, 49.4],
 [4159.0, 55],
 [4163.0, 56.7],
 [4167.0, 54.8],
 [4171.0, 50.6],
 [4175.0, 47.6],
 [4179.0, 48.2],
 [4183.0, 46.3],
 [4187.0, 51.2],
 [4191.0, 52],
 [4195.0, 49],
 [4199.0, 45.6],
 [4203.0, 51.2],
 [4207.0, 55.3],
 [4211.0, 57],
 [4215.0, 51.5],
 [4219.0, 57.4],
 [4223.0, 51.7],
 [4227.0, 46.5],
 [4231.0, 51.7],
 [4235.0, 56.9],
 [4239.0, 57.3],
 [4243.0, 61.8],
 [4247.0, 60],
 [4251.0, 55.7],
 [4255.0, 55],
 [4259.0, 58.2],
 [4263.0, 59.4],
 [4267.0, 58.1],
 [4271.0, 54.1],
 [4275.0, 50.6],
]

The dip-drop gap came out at 30.5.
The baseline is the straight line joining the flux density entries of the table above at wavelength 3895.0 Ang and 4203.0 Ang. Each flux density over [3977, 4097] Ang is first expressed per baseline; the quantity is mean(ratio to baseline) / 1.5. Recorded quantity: 0.818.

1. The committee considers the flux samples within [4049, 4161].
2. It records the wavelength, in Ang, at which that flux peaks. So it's 4087.0 Ang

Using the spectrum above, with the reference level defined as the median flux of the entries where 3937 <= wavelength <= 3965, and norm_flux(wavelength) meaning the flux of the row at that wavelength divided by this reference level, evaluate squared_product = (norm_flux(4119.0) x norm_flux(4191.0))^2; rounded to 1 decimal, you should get 5.8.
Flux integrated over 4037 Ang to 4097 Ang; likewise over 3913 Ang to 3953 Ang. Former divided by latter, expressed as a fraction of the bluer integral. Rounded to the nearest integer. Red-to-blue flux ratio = 3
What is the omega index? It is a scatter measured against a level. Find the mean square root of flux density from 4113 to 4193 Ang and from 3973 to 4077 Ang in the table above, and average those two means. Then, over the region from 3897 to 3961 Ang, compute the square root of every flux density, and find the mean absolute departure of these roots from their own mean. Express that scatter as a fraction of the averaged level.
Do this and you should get 0.093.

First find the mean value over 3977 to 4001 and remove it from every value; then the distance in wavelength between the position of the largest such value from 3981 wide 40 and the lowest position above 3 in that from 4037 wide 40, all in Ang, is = 20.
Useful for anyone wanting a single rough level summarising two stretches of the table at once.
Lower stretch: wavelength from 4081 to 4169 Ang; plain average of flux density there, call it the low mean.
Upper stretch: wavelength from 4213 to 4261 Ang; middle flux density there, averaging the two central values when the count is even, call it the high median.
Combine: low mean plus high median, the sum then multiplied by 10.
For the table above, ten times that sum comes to 1102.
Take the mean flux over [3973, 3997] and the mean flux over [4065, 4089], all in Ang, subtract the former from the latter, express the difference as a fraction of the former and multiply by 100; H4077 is 19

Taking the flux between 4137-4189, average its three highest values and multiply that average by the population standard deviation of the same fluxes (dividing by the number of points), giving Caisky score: 196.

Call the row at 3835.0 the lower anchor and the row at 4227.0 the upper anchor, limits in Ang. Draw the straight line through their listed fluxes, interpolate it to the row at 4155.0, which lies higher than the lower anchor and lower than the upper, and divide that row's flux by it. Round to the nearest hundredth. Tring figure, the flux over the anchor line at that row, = 1.20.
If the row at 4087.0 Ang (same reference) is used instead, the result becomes 1.71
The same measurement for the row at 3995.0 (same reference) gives 1.70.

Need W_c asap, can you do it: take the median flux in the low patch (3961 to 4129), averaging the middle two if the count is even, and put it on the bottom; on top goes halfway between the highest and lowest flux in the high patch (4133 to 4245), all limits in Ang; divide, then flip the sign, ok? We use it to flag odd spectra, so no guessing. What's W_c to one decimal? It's -1.0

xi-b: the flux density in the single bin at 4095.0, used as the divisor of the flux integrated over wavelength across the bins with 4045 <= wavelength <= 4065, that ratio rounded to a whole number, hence 18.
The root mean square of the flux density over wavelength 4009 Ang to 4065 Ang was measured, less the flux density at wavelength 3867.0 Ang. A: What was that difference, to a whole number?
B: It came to 24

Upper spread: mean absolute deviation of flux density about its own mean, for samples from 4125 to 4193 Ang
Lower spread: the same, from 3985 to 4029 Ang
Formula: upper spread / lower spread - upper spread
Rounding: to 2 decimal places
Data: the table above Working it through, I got -1.55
